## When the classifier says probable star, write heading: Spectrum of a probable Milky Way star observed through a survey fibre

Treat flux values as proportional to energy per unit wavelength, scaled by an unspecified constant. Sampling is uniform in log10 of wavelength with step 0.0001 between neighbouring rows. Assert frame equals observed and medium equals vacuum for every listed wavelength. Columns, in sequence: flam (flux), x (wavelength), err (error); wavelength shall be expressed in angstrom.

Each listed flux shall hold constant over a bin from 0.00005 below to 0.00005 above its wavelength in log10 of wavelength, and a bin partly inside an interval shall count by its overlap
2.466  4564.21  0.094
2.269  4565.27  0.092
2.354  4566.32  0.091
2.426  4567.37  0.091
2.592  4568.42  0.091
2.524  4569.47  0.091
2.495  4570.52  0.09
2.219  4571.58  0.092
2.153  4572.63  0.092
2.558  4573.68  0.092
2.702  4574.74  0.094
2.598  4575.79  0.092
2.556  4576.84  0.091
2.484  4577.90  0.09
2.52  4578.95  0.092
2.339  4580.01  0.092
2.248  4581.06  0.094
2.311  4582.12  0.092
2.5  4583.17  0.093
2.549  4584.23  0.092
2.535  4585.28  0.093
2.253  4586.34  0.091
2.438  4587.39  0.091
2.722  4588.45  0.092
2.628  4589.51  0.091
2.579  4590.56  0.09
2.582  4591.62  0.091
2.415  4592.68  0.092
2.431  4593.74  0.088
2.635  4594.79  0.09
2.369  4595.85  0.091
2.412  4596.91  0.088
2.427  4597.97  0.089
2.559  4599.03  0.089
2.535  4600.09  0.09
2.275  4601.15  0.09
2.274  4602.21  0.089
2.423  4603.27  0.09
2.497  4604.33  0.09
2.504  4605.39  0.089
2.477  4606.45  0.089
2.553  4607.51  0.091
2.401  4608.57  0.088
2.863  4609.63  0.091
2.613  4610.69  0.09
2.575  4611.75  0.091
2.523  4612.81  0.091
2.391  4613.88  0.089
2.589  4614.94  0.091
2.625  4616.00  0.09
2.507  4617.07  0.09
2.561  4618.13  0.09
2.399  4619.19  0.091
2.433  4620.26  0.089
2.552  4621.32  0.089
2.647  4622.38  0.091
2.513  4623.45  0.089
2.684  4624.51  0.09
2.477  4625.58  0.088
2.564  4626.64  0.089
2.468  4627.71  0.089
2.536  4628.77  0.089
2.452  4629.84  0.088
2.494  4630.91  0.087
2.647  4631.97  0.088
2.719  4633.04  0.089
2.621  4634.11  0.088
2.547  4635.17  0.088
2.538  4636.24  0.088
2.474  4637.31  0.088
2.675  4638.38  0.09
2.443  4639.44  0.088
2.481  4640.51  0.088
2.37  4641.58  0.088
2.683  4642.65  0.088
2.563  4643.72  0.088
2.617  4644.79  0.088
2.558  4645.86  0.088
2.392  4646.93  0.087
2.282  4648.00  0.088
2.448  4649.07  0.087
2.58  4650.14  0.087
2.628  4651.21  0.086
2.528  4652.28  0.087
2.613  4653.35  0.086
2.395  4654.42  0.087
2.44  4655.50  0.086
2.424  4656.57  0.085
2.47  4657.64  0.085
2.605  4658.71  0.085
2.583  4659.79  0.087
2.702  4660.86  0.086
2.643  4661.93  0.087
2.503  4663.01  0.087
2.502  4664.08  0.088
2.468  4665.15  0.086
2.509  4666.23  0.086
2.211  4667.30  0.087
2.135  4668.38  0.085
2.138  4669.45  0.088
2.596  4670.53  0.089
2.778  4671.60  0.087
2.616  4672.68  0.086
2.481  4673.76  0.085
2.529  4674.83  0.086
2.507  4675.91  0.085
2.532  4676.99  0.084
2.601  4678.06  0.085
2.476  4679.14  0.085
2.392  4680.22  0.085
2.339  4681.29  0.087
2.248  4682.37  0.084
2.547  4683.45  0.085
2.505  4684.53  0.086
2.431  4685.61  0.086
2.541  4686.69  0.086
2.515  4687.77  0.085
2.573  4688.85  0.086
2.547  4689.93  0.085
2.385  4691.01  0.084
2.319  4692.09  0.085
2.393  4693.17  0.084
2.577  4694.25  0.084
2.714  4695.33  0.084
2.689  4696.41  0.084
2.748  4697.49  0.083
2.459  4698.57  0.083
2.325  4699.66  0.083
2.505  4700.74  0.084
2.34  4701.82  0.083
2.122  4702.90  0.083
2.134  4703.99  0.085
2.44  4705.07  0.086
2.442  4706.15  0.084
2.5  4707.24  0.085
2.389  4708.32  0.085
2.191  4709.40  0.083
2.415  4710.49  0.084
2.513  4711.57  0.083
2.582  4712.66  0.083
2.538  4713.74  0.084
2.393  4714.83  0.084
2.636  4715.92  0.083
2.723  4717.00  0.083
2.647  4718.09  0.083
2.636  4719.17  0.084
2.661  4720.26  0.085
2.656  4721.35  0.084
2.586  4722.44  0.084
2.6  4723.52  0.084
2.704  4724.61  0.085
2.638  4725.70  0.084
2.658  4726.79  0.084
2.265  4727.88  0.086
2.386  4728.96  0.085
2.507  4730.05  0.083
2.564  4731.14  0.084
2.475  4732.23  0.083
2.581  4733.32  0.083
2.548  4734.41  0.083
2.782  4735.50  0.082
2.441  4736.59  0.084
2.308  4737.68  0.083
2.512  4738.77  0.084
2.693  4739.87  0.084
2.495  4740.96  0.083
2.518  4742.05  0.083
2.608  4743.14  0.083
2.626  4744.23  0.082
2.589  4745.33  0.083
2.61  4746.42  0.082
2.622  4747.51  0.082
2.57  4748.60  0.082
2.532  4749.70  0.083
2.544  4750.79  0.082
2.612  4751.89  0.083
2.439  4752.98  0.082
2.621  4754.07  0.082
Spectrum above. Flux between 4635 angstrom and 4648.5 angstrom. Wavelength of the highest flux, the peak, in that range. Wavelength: 4642.65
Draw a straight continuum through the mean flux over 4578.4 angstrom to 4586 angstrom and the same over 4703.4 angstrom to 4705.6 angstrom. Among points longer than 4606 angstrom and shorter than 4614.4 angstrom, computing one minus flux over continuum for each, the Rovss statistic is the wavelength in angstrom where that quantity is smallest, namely 4609.63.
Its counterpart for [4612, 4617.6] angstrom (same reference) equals 4616.00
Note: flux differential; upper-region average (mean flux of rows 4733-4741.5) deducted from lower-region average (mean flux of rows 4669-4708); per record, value -0.07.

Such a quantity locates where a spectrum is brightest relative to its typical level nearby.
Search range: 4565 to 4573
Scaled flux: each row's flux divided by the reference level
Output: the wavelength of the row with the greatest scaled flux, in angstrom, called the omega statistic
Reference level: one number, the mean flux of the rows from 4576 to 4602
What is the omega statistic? 4568.42 angstrom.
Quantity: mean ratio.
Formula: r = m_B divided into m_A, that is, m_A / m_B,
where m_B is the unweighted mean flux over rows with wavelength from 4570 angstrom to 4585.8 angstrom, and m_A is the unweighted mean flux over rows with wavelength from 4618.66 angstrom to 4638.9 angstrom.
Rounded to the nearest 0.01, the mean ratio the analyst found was 1.04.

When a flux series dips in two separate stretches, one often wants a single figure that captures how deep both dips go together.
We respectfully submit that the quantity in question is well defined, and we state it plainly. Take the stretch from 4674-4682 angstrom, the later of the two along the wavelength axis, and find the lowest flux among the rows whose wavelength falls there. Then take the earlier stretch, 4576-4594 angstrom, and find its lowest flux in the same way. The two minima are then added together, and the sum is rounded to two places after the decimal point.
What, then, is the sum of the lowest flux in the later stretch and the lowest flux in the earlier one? 4.59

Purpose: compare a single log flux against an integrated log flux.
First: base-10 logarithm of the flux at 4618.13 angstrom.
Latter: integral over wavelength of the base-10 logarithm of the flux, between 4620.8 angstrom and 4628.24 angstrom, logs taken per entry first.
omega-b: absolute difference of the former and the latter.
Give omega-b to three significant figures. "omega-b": 2.63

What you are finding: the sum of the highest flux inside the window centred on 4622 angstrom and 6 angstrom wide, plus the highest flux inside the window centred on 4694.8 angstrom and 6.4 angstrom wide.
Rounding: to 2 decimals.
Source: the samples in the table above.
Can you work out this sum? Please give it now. 5.43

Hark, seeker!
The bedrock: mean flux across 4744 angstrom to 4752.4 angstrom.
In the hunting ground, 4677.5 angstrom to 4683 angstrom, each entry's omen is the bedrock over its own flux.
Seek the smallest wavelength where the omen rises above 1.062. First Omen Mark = 4680.22 angstrom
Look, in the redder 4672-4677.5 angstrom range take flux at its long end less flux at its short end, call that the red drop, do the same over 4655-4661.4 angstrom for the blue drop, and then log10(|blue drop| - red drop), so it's -0.46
